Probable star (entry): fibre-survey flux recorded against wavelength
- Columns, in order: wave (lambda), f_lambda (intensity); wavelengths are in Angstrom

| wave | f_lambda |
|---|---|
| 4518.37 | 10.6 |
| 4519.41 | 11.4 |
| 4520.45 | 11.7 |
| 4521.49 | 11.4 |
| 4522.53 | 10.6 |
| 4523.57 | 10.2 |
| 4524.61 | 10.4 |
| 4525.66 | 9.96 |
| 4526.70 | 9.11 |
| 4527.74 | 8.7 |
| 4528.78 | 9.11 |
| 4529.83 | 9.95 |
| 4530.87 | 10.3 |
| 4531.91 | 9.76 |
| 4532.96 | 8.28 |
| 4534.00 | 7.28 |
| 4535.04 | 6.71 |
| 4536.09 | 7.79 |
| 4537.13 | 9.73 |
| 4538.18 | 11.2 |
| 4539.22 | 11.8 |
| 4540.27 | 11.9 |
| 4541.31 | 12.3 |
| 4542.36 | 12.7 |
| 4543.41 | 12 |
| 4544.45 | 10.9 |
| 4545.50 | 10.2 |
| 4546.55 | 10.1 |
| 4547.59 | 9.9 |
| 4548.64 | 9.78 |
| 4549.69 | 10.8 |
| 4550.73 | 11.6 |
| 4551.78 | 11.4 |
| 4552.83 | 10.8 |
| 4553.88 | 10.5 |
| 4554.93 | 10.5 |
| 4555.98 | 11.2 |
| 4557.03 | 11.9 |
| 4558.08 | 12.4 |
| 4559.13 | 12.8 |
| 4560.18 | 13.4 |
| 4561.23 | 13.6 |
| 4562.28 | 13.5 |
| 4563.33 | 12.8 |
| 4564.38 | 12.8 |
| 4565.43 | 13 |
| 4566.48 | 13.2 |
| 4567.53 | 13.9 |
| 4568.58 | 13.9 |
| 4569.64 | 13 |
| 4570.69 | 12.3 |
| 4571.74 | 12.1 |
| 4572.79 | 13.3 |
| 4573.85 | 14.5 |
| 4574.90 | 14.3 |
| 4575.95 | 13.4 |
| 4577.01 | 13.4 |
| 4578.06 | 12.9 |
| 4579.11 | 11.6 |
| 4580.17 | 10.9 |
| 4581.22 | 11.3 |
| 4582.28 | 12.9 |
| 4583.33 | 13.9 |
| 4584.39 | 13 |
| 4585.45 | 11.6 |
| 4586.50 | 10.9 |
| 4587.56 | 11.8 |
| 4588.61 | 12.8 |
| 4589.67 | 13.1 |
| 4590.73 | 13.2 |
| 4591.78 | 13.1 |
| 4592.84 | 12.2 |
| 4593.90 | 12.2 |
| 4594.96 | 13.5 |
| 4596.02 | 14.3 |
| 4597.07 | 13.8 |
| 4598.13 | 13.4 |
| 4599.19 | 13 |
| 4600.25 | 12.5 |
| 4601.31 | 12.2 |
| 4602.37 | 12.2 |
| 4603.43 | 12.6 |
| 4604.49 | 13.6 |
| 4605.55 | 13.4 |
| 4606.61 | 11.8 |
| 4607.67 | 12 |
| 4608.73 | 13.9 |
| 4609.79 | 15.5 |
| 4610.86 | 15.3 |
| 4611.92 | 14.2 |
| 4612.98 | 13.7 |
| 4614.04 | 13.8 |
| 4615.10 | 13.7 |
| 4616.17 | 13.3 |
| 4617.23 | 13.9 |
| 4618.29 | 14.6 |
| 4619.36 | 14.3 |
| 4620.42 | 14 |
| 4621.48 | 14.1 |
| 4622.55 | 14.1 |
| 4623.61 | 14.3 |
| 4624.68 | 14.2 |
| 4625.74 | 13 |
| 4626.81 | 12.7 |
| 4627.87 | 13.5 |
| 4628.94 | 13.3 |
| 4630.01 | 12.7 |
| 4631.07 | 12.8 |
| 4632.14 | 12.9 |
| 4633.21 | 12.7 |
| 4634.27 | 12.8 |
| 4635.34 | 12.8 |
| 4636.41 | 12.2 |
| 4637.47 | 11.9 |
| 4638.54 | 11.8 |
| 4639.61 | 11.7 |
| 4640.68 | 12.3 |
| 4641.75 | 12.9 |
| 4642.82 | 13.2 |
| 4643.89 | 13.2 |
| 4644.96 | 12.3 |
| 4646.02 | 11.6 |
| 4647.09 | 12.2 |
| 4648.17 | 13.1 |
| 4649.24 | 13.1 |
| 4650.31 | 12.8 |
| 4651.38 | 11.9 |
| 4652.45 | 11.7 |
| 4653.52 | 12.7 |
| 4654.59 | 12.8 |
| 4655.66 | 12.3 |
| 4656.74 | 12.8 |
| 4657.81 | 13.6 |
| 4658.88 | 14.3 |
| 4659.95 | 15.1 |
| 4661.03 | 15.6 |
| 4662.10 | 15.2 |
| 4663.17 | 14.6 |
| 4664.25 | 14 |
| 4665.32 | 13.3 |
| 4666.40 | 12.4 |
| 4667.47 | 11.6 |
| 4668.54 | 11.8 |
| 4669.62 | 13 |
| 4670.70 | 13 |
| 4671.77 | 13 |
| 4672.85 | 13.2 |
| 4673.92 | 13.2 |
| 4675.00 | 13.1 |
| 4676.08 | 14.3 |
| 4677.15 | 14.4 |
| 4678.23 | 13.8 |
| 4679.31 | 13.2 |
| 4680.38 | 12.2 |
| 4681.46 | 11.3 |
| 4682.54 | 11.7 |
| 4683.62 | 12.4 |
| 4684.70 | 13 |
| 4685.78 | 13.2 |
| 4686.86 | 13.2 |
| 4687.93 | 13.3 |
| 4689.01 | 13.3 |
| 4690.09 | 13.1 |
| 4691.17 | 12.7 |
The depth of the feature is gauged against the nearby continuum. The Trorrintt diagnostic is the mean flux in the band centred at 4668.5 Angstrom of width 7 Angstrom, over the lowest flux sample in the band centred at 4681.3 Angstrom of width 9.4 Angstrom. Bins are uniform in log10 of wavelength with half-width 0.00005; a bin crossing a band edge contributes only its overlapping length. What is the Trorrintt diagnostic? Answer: 1.11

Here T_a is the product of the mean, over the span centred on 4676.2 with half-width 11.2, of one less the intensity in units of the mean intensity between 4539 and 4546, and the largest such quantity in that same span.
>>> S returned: -0.003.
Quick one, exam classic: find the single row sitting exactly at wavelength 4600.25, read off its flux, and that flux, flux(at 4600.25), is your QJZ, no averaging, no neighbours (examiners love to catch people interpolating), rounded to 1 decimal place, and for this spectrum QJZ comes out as 12.5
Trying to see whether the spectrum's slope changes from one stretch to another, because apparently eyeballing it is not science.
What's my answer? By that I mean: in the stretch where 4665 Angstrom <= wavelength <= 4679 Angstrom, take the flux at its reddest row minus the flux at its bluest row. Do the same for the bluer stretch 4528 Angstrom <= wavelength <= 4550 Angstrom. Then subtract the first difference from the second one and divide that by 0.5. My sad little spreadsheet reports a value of 2.4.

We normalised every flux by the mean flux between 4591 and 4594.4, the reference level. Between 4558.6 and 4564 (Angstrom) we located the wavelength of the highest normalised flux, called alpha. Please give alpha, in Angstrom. 4561.23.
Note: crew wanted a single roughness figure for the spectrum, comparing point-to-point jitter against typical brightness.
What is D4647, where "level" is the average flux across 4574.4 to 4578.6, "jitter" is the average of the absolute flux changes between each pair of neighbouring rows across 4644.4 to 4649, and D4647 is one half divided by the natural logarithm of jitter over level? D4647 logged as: -0.17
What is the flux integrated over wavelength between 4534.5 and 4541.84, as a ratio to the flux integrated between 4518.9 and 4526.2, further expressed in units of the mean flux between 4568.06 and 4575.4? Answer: 0.071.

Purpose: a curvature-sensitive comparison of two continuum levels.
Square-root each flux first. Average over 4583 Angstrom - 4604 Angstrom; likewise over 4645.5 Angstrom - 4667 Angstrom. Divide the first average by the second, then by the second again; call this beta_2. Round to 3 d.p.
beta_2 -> 0.270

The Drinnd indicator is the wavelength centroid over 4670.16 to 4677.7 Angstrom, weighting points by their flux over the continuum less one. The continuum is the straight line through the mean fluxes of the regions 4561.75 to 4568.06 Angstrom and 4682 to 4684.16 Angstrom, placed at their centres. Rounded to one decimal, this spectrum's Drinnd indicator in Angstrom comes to 4674.7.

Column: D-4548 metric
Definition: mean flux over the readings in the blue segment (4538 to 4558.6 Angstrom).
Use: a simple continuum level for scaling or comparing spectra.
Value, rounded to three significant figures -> 11.2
